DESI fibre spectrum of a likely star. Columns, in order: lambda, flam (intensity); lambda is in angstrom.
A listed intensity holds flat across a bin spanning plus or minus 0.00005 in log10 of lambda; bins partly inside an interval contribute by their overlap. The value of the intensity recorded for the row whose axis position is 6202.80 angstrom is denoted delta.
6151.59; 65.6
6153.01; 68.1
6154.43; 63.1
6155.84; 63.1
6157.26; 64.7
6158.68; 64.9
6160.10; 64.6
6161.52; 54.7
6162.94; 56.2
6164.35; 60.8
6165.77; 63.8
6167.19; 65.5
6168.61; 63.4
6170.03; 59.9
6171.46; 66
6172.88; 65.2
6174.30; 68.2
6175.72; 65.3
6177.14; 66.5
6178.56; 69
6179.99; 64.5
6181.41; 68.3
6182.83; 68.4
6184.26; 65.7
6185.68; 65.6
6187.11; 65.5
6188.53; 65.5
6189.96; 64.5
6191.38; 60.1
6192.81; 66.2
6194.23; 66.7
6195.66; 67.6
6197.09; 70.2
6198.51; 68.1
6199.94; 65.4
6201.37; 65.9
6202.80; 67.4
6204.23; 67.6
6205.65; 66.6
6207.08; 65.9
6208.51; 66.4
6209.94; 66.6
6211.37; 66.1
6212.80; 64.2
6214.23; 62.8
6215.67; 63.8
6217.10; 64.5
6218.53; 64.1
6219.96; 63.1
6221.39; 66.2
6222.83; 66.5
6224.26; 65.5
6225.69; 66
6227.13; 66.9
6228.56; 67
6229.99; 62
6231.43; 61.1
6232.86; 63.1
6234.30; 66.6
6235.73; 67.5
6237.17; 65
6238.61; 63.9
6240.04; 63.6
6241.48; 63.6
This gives 67.4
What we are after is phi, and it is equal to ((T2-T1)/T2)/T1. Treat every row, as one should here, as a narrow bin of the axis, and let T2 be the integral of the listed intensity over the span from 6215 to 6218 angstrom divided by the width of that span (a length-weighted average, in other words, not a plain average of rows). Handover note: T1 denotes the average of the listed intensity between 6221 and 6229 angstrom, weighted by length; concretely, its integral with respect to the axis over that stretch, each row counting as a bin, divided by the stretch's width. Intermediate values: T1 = 66.3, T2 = 64.2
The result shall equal -0.0005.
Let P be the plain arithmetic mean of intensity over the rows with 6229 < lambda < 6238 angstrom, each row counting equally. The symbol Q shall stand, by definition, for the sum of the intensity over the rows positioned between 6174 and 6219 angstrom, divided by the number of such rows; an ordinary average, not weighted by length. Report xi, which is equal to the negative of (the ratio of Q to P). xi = -1.03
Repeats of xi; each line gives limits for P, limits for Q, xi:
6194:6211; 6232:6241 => -0.97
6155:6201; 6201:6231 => -1.01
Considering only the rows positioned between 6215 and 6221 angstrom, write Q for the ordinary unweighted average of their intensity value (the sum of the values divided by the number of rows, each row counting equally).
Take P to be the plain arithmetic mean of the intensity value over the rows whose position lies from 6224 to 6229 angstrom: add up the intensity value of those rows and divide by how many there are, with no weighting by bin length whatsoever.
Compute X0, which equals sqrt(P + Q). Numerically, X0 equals 11.4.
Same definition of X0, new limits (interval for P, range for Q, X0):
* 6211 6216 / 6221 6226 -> 11.4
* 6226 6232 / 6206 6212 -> 11.4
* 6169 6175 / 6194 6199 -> 11.5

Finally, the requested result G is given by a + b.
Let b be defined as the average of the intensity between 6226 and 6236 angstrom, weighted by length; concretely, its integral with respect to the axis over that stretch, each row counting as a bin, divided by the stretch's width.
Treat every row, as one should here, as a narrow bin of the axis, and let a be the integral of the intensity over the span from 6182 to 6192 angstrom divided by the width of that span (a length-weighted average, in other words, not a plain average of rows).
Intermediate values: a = 65.1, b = 64.8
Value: 130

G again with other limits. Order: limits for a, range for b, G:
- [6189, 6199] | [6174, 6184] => 133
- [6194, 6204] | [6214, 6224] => 132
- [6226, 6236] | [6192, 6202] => 132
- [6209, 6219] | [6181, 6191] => 131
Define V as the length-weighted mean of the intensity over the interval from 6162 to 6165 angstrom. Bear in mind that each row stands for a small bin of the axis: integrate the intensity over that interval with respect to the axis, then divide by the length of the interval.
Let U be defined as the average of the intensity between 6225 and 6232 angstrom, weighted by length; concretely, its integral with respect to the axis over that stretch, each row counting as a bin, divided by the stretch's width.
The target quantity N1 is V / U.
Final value 0.90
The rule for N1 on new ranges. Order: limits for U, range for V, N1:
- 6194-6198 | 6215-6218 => 0.94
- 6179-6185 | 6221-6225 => 0.99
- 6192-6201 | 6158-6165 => 0.90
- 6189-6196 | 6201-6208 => 1.03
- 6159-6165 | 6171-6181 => 1.12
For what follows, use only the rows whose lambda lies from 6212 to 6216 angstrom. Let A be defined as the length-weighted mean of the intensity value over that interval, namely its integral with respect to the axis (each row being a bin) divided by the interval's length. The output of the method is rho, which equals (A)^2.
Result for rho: 4033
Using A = 63.5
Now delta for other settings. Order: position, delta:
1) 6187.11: 65.5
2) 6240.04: 63.6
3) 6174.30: 68.2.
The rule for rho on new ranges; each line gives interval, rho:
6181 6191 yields 4350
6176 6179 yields 4542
